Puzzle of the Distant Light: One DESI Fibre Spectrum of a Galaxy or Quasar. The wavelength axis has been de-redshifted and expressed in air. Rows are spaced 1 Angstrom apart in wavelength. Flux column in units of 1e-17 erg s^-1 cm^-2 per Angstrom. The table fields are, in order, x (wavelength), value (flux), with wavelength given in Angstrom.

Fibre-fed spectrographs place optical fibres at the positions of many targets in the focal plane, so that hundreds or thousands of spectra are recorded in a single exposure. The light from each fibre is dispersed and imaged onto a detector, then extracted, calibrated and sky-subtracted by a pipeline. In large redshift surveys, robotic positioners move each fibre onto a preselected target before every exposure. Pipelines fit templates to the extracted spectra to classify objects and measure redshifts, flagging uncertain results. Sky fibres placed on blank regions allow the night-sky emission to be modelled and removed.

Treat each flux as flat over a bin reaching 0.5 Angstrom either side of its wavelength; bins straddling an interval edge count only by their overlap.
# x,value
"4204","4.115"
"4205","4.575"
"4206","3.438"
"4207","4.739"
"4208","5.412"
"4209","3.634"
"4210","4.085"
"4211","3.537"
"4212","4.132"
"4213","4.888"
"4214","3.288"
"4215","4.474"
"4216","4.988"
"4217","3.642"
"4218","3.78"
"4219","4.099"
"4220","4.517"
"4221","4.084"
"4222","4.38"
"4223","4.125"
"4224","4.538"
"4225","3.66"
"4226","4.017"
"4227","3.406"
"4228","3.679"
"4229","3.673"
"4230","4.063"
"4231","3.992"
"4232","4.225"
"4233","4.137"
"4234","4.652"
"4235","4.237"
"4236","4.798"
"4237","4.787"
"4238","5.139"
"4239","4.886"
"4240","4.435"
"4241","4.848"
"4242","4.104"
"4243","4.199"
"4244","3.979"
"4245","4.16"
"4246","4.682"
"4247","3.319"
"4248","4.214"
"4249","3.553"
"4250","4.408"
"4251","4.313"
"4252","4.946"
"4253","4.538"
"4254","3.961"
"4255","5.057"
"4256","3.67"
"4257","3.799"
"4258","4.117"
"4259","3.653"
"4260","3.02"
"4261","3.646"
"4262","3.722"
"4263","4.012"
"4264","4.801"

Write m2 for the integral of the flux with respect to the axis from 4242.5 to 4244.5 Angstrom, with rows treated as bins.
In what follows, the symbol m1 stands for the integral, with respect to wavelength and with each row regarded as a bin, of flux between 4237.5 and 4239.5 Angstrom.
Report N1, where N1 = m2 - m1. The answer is -1.8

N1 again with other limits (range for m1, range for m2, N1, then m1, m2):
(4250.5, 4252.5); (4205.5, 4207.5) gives -1.1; 9.3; 8.2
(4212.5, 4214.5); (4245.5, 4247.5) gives -0.2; 8.2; 8.0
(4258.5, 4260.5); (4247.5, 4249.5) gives 1.1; 6.7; 7.8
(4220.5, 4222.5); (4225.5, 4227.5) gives -1.0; 8.5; 7.4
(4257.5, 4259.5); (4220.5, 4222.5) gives 0.7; 7.8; 8.5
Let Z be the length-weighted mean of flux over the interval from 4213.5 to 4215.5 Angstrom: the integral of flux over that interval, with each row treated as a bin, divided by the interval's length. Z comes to 3.9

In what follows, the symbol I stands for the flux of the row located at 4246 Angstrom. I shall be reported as 4.682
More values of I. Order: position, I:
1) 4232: 4.225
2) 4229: 3.673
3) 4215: 4.474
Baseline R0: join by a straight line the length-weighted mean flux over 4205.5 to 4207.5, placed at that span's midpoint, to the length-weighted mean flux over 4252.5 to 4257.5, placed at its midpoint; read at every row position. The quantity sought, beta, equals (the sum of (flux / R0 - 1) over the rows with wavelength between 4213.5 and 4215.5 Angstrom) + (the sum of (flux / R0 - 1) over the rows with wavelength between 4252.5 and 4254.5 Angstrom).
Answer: -0.1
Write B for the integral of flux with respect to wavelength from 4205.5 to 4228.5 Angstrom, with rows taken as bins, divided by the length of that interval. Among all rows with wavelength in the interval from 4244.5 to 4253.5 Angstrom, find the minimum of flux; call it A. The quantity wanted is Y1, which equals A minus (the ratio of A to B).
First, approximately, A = 3.319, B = 4.11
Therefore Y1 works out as 2.51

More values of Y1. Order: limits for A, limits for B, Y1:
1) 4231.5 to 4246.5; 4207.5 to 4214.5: 3.02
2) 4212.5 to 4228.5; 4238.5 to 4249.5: 2.51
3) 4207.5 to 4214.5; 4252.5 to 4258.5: 2.50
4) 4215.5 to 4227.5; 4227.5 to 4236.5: 2.59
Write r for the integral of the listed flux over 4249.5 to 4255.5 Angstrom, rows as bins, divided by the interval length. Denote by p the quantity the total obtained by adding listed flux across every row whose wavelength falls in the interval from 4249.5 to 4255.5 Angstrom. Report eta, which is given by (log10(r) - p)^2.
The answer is 706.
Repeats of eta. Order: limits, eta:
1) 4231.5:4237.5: 686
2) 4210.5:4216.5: 609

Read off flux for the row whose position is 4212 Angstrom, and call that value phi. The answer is 4.132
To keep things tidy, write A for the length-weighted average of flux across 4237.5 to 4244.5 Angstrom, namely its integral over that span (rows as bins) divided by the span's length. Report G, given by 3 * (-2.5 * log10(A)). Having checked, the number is -4.91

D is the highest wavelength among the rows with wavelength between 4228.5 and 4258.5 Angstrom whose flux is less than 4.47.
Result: 4258 Angstrom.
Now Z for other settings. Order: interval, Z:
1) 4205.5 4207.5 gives 4.1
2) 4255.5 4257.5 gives 3.7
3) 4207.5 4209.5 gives 4.5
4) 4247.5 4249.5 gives 3.9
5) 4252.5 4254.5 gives 4.2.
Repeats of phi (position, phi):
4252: 4.946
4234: 4.652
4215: 4.474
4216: 4.988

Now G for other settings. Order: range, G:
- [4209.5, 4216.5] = -4.67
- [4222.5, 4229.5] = -4.41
